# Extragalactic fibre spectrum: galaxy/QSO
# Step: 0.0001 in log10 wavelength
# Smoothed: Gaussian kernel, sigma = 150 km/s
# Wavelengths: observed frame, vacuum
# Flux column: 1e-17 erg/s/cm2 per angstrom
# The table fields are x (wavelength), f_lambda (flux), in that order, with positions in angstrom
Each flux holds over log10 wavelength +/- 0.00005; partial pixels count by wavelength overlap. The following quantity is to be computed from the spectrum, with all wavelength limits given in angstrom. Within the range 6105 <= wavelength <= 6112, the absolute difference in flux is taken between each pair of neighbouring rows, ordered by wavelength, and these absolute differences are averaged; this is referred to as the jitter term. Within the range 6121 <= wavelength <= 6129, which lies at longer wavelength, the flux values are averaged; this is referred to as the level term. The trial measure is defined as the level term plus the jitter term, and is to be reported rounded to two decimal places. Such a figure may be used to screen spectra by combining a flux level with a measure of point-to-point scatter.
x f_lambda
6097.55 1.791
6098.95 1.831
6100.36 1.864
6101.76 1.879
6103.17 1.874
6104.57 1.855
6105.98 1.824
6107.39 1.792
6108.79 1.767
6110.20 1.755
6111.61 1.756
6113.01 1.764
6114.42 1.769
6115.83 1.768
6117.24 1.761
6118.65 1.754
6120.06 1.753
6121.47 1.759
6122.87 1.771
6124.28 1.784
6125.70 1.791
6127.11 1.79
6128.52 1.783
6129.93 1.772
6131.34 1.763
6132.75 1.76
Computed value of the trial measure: 1.80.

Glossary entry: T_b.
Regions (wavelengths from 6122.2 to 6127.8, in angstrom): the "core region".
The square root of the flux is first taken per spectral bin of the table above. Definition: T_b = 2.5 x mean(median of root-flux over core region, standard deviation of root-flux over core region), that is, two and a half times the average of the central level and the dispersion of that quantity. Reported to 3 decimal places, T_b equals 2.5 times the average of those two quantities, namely 1.675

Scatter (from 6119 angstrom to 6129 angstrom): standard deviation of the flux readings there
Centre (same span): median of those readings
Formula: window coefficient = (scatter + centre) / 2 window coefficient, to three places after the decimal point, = 0.899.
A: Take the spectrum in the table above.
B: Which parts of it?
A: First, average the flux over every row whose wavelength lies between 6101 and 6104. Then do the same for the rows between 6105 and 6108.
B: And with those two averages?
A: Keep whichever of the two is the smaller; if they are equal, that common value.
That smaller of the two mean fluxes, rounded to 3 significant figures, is 1.81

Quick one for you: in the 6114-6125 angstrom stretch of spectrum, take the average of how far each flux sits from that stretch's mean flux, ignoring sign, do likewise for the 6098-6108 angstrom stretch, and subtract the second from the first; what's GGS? -0.018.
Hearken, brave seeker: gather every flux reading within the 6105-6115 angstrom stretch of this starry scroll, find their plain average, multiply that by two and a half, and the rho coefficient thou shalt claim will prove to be 4.44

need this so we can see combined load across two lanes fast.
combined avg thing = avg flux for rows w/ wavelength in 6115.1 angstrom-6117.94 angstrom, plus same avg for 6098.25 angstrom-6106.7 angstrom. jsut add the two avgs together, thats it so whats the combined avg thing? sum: 3.62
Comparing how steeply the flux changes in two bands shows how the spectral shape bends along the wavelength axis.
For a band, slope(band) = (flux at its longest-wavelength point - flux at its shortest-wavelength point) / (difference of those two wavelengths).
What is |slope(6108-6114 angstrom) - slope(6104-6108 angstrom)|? 0.022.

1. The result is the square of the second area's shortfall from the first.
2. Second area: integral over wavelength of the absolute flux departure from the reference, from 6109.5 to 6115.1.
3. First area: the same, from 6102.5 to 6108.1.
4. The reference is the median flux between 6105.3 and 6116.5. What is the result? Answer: 0.12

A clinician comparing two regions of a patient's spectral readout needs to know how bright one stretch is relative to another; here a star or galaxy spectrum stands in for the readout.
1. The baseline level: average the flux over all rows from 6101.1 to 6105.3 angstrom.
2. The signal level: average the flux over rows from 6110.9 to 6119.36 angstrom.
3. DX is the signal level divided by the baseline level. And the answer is 0.94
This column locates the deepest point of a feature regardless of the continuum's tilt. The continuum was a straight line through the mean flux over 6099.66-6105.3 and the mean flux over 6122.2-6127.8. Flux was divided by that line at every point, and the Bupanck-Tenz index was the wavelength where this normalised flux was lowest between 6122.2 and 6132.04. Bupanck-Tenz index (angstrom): 6122.87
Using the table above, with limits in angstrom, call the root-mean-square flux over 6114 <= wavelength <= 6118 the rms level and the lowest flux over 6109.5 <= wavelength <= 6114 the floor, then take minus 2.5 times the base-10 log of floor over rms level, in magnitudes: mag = 0.0068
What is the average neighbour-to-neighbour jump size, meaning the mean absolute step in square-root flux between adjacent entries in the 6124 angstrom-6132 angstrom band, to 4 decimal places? 0.0026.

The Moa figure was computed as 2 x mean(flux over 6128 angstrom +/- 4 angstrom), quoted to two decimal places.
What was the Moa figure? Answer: 3.56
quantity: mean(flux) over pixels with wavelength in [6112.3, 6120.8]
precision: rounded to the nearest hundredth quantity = 1.76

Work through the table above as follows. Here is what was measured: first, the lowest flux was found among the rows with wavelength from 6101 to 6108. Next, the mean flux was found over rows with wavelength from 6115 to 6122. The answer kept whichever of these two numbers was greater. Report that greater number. 1.79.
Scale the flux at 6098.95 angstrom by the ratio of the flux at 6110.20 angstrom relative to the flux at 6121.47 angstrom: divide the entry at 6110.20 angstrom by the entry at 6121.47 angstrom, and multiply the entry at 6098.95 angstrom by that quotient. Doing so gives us 1.83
